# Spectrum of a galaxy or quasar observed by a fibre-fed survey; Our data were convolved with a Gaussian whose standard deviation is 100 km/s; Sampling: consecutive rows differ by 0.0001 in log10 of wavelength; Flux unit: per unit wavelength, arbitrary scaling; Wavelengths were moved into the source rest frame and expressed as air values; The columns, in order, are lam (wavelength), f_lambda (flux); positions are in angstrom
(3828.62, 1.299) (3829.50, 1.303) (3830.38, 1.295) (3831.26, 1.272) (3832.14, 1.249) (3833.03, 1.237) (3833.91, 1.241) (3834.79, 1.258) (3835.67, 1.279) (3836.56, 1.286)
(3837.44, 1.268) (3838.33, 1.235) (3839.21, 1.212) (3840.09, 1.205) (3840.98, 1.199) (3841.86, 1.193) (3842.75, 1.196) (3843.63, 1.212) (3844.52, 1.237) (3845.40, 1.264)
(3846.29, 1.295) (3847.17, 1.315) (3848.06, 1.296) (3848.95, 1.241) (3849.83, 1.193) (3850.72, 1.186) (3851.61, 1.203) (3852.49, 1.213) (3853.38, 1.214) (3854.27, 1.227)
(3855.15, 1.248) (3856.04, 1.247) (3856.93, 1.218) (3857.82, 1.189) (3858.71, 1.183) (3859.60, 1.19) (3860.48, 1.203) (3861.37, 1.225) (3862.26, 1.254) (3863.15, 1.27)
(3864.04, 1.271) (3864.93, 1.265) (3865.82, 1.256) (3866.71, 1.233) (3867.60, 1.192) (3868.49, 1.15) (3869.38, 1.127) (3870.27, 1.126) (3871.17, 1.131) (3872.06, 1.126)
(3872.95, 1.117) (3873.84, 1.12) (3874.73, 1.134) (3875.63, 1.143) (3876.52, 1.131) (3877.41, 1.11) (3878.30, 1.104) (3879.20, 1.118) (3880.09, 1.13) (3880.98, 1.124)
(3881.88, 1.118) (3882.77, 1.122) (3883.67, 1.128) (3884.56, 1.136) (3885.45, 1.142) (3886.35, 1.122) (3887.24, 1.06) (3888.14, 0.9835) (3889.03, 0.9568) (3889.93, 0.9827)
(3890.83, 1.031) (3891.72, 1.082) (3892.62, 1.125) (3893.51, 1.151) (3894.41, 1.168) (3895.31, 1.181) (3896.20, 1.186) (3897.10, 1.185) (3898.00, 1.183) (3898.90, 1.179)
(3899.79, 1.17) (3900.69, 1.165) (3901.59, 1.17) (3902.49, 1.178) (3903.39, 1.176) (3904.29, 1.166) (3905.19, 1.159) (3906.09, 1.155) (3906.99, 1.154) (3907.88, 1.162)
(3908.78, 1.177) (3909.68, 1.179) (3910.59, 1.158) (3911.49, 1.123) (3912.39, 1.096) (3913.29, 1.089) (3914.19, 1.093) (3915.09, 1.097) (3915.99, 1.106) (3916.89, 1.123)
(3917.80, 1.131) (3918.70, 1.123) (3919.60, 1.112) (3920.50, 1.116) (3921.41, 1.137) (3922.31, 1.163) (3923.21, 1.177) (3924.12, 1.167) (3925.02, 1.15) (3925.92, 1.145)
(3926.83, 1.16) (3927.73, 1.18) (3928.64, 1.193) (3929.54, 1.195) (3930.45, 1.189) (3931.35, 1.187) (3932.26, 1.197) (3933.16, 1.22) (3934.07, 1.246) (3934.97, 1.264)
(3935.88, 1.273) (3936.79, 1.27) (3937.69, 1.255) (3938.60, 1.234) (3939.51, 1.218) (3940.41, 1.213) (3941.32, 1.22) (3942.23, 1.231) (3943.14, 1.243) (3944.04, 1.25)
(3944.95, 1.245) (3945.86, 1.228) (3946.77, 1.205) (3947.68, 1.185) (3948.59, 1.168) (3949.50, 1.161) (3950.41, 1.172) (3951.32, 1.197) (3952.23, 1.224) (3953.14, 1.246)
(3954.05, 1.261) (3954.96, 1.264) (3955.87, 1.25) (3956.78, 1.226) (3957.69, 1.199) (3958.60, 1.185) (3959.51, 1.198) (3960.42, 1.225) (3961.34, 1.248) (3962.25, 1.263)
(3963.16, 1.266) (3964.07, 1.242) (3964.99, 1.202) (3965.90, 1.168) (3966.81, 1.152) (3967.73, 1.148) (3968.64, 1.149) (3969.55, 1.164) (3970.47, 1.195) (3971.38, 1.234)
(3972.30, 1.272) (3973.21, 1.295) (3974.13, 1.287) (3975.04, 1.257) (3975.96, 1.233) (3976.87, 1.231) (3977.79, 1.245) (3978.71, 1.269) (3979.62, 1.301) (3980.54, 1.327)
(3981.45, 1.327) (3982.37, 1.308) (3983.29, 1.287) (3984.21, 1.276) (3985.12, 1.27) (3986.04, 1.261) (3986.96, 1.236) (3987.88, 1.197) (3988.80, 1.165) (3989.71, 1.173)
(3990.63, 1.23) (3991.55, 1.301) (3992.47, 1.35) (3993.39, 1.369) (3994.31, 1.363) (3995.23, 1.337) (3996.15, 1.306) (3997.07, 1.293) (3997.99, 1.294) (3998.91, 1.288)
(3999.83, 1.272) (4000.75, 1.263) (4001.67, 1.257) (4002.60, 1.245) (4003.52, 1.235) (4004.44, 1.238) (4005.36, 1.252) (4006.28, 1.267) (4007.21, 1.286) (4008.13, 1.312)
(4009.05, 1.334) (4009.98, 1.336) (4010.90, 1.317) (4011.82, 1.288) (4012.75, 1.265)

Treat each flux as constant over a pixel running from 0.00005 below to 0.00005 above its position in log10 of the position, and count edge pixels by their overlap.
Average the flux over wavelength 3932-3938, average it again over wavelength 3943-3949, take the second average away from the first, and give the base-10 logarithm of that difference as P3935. -1.5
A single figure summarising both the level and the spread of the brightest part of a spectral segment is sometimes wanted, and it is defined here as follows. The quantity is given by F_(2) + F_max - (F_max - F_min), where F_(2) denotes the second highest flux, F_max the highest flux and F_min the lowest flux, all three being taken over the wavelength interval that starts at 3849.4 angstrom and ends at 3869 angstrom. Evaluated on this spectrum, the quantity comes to 2.42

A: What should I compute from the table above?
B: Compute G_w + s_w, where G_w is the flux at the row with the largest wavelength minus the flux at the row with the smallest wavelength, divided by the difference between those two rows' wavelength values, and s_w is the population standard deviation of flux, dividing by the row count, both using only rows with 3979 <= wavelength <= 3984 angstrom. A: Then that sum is 0.012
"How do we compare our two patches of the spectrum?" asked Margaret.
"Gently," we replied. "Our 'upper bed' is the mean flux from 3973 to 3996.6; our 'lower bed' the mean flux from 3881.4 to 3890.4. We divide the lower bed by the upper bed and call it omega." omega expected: 0.84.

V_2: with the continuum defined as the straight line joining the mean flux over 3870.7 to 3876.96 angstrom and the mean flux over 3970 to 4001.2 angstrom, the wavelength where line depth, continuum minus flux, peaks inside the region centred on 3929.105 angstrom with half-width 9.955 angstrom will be 3919.60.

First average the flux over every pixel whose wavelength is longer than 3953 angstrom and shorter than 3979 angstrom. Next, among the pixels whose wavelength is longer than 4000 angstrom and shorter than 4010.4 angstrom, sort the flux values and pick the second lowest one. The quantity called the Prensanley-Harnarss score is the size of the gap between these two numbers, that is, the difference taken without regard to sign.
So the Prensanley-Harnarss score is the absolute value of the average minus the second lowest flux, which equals 0.01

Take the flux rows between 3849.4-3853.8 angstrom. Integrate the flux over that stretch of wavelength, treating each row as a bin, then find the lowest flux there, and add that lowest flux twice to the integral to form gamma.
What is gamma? 7.7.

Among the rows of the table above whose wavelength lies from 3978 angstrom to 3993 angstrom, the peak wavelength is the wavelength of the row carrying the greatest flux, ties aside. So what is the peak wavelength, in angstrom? 3992.47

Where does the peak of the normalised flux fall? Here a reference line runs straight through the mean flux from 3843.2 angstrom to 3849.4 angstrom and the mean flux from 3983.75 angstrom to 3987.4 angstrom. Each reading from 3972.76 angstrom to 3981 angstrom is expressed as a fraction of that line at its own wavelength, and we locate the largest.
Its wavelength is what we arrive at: 3980.54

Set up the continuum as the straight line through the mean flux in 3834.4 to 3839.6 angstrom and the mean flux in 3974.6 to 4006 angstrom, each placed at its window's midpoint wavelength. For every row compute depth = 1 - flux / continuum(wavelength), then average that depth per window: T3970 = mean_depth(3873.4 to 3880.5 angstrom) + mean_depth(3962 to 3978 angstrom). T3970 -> 0.15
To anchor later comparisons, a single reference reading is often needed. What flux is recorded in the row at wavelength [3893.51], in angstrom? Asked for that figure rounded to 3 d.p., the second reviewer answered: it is 1.151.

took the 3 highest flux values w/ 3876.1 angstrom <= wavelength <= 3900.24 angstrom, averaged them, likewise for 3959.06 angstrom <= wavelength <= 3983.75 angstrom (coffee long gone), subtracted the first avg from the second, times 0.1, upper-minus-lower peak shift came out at 0.014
